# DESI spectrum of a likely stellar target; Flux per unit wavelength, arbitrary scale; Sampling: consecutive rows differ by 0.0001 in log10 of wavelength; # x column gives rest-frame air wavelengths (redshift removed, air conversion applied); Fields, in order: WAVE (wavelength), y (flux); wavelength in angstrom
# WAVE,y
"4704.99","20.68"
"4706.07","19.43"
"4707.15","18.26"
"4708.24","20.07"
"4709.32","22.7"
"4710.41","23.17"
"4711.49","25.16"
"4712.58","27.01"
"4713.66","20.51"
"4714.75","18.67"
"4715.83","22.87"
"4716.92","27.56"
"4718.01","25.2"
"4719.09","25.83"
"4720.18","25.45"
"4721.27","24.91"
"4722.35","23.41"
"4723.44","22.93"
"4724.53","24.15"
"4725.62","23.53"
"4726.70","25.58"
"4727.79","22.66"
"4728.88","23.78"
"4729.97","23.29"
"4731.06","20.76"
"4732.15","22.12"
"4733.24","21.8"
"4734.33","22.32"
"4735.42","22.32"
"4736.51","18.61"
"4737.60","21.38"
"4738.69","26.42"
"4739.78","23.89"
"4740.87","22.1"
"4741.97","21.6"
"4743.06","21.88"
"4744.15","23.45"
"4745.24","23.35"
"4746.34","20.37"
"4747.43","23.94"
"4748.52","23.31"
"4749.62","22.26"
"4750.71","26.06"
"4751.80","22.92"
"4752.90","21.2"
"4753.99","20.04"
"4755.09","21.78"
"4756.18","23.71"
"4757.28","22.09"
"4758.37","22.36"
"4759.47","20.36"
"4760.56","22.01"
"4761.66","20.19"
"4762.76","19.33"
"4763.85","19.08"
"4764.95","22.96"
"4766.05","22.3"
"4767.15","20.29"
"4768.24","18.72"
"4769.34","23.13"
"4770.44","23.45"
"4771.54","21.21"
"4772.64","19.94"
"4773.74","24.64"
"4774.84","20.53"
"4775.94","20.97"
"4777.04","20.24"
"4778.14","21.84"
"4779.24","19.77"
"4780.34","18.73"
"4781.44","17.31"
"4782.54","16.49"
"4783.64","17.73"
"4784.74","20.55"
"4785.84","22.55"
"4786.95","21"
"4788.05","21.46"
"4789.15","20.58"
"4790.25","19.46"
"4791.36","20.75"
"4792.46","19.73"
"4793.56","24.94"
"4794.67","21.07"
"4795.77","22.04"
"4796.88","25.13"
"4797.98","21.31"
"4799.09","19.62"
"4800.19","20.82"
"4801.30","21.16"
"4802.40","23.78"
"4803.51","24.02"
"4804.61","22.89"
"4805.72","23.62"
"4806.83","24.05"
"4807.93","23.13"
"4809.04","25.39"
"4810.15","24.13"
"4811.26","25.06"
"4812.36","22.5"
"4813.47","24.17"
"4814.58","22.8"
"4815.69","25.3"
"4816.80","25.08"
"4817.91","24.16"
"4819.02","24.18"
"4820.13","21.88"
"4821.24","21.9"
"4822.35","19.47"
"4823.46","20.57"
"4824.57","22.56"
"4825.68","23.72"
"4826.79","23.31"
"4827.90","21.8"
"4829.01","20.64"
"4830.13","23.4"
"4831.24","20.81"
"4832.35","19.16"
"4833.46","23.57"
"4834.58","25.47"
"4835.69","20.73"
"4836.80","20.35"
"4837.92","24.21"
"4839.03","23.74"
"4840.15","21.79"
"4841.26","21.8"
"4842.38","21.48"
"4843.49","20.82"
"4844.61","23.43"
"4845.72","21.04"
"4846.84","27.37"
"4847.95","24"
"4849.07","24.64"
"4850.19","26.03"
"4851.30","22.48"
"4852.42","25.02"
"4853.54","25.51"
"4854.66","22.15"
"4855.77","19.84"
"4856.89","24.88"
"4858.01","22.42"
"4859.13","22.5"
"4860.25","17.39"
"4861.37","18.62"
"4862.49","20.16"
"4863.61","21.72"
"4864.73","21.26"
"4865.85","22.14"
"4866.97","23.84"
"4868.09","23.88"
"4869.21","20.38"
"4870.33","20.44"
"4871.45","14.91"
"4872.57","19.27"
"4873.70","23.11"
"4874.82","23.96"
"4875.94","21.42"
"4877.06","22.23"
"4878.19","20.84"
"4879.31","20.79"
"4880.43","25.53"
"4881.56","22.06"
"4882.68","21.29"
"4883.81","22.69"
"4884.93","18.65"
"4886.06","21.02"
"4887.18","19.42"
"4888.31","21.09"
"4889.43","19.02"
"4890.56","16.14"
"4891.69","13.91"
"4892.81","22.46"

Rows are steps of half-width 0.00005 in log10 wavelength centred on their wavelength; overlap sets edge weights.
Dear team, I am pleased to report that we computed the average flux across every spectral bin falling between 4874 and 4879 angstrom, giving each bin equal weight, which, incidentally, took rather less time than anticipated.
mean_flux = 22.1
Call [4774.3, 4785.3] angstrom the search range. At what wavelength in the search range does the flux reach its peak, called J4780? 4778.14 angstrom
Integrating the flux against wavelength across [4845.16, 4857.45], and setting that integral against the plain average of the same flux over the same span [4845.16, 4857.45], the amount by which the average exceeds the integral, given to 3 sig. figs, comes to -270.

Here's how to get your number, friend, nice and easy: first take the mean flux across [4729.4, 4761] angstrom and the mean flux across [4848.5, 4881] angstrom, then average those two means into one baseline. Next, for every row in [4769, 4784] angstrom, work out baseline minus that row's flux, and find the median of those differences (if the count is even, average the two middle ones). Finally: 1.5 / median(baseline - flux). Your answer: 1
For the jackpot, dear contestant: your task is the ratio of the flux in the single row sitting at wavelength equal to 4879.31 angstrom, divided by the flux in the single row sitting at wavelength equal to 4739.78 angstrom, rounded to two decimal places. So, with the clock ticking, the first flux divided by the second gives 0.87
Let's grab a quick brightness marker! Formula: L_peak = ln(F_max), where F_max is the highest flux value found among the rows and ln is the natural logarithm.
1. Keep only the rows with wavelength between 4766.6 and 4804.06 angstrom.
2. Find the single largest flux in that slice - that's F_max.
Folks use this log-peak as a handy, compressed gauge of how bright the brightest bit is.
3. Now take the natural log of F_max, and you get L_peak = 3.22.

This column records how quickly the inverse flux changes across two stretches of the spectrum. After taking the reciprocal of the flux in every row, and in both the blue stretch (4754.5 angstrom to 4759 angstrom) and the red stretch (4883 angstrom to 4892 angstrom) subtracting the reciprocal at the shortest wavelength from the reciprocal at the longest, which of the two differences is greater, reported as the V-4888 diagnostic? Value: 0.028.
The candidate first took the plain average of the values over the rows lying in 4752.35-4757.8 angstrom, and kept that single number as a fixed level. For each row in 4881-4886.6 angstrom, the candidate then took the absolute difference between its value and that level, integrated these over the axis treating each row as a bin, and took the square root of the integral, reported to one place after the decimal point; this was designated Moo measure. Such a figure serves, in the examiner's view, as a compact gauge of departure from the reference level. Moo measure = 2.5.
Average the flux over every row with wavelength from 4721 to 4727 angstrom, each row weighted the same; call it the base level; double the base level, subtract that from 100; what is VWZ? 52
